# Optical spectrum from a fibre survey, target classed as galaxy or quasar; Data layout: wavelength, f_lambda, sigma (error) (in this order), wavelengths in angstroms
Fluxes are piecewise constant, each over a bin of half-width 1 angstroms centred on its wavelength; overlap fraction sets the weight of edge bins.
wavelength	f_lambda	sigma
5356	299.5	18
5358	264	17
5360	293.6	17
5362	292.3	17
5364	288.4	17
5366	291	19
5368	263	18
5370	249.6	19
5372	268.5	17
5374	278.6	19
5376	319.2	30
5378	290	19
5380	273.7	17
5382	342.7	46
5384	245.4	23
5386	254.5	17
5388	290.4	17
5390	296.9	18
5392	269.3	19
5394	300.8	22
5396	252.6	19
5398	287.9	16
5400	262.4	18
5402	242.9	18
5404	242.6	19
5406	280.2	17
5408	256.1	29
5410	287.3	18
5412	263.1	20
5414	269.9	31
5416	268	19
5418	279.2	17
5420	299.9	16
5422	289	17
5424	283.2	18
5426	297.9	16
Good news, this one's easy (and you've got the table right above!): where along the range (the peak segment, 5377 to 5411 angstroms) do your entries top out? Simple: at 5382 angstroms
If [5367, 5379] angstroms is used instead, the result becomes 5376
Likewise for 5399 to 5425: 5420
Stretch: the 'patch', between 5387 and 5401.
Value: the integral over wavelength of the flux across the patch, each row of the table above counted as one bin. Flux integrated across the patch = 3921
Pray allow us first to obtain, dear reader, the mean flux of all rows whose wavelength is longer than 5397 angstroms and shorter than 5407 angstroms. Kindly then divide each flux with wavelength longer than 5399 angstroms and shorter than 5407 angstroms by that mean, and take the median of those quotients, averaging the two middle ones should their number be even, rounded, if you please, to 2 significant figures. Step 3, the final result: 0.96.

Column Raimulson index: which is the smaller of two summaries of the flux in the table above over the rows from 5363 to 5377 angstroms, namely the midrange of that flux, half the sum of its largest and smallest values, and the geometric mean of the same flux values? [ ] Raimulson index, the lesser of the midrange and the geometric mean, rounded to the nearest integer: 279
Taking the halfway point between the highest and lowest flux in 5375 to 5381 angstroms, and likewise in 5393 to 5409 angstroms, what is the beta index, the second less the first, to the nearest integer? -25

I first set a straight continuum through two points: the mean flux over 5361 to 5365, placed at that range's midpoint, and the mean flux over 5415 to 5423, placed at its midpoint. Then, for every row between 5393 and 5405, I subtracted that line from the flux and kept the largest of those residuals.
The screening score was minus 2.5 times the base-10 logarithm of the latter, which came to -2.9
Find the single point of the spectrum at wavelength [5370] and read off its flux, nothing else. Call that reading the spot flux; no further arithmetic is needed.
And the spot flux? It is 249.6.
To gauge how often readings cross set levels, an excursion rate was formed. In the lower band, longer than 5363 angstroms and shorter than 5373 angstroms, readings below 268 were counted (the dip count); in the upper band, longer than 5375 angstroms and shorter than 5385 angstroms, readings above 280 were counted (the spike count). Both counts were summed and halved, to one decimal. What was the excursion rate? 2.5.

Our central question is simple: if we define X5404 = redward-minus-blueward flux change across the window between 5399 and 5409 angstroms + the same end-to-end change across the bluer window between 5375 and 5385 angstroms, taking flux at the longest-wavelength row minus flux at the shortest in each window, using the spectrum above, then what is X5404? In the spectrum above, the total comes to -80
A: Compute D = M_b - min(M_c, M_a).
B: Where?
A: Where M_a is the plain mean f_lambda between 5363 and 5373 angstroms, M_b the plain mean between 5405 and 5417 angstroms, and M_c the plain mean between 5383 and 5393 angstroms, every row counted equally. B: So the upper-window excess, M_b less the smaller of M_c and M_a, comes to -1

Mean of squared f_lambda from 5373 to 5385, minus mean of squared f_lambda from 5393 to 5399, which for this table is 6973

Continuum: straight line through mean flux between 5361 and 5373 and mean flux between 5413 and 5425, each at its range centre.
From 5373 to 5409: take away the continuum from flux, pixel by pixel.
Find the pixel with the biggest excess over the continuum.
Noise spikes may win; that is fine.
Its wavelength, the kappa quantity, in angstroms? 5382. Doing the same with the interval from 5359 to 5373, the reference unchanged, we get 5360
